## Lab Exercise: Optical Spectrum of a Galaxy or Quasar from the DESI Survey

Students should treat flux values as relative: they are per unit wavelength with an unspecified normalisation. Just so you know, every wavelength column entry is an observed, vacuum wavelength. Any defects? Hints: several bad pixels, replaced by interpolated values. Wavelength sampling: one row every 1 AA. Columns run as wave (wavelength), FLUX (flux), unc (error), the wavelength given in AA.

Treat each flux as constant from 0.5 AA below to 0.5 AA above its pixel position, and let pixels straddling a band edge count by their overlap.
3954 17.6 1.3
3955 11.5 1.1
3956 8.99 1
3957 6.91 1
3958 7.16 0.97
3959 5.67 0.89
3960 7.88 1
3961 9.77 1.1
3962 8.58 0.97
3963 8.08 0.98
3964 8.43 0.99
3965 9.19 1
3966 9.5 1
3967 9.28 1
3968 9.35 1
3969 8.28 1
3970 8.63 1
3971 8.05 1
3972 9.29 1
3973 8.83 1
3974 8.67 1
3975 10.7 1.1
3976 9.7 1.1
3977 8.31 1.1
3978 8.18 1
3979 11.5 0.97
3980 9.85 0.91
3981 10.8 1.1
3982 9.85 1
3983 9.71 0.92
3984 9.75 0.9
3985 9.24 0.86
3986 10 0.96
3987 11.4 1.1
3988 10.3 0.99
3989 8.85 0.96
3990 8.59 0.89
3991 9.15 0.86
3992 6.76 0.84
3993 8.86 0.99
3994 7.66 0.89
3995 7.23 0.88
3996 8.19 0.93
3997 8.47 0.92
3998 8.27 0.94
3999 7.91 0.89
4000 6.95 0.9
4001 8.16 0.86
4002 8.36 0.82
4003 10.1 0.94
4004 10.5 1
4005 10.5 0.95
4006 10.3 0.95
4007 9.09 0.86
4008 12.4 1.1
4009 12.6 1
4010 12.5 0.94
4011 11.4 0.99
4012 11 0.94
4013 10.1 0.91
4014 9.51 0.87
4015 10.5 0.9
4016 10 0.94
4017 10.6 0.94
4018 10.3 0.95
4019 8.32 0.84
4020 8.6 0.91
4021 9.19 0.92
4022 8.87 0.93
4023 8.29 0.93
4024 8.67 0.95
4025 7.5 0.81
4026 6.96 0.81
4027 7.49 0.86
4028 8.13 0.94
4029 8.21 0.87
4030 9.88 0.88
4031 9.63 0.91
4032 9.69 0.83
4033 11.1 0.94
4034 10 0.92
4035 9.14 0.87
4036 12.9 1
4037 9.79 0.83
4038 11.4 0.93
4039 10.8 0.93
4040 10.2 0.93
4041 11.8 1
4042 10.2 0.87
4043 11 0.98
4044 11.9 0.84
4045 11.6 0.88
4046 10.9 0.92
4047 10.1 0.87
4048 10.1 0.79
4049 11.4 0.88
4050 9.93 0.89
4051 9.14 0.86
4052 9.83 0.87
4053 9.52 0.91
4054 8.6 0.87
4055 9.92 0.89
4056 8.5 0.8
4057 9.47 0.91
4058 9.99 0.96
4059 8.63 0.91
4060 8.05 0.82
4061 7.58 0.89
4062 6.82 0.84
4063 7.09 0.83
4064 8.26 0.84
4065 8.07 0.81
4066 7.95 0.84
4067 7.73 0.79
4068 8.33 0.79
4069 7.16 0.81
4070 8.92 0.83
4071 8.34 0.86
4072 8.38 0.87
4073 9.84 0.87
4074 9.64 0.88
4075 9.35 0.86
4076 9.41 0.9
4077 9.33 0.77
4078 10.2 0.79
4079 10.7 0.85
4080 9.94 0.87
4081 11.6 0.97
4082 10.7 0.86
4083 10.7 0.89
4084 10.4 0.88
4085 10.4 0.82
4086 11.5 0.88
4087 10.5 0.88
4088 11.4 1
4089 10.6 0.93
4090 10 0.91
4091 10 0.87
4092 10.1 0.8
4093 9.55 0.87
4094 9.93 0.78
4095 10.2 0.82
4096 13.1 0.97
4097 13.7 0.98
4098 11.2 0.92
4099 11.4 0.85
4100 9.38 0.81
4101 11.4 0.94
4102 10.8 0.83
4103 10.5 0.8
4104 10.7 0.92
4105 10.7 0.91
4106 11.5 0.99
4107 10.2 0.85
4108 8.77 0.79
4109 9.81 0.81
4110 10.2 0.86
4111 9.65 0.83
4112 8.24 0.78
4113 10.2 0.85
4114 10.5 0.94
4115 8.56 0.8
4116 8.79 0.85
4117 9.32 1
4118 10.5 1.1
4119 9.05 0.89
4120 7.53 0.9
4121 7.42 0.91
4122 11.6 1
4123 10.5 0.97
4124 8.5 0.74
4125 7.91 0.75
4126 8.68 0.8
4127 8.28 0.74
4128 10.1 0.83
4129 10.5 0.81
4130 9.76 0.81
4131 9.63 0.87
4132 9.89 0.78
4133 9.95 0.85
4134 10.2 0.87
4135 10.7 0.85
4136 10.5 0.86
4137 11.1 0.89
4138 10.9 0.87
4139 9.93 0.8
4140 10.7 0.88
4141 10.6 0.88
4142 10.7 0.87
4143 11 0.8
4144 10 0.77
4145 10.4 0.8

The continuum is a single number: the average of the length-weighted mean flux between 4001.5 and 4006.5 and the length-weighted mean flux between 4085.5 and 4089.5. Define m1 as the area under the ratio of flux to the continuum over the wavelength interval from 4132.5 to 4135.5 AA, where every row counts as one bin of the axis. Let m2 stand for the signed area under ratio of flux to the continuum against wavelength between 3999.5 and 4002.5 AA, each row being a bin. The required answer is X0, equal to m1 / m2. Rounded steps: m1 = 2.9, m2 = 2.2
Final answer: 1.31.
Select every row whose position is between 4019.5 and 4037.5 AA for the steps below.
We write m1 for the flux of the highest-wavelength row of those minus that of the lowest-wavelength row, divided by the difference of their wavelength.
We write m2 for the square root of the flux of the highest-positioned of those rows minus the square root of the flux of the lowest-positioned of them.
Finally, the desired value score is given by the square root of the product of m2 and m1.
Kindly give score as 0.12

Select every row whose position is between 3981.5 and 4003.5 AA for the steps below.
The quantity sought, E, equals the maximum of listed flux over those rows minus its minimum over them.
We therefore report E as 4.6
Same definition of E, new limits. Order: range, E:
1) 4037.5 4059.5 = 3.4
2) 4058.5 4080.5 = 3.9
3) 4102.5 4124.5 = 4.2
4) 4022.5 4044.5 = 5.9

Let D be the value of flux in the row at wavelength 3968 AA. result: 9.35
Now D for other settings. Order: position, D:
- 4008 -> 12.4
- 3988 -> 10.3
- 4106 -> 11.5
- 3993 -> 8.86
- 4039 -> 10.8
